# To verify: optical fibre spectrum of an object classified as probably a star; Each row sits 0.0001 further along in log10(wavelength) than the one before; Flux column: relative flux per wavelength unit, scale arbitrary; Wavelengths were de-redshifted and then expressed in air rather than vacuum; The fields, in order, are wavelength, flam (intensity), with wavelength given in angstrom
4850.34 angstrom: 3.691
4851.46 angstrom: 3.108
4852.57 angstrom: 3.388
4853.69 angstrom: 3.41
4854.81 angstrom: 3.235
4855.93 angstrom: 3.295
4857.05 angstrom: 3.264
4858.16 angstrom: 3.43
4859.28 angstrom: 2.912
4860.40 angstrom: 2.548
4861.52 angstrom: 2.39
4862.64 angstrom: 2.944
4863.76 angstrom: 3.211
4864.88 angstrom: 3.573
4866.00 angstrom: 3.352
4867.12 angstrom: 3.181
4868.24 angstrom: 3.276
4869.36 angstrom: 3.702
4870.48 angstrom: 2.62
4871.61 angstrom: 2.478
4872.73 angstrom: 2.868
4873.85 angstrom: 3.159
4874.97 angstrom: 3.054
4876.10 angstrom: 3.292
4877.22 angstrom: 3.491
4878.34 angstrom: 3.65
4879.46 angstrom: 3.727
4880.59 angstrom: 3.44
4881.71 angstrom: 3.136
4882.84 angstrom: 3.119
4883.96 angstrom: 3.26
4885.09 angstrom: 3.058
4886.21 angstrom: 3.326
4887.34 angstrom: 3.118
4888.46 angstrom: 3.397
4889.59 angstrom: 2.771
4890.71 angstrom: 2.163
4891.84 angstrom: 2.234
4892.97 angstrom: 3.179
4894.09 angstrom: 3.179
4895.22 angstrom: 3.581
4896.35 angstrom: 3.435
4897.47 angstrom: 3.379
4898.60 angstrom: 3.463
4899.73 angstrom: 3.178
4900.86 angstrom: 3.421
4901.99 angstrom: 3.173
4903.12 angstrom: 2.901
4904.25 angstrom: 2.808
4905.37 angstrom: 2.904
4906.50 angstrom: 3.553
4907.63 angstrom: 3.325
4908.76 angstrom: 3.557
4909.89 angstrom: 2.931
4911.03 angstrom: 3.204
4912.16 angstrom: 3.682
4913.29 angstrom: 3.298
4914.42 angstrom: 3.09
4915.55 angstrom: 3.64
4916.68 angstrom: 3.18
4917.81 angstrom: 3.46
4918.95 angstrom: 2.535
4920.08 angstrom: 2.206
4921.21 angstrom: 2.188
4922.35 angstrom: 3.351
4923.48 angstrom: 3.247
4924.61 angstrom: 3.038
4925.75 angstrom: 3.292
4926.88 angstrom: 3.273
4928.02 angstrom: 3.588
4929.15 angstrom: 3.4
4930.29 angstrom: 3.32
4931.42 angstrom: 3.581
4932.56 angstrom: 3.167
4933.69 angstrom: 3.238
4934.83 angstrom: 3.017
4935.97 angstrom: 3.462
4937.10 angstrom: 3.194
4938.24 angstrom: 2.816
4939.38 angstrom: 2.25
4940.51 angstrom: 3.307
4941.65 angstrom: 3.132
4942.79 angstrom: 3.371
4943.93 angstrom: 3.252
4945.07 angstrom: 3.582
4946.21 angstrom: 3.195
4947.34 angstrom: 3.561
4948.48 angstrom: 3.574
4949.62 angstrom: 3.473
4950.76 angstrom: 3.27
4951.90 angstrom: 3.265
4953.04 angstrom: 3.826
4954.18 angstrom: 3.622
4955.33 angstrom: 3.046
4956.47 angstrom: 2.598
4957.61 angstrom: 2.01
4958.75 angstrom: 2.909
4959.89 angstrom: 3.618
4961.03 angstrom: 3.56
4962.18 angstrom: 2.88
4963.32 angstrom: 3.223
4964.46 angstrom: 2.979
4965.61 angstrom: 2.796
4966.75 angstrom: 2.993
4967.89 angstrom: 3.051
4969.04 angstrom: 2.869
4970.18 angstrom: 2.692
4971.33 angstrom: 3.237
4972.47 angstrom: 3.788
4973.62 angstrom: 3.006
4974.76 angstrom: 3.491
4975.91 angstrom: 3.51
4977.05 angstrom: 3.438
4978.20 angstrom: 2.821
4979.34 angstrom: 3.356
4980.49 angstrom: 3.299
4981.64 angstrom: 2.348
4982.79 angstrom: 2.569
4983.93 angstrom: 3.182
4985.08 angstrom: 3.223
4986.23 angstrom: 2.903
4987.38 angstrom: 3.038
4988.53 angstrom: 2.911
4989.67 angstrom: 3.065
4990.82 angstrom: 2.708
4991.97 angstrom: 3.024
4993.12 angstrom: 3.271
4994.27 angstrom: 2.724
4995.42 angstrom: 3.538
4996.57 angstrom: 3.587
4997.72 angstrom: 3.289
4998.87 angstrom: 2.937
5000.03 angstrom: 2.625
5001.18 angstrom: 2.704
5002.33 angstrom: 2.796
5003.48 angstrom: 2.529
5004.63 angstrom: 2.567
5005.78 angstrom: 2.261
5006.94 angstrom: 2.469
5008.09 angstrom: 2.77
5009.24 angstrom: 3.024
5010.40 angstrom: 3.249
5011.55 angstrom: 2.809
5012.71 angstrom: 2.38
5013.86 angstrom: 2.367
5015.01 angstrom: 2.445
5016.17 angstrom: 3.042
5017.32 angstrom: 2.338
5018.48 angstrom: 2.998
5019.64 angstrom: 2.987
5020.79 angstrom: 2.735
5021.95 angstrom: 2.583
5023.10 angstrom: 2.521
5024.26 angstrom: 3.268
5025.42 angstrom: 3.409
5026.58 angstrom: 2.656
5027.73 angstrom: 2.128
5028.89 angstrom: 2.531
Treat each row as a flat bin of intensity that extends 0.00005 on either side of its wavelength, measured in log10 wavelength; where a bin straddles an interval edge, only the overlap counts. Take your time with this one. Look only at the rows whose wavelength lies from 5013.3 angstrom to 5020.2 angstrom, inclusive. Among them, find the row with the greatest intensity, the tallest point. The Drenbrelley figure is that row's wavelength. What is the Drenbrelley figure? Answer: 5016.17 angstrom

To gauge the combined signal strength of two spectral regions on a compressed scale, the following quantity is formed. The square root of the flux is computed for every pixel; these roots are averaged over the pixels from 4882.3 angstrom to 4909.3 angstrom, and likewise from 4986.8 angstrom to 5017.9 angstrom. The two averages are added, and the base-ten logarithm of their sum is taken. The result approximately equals 0.538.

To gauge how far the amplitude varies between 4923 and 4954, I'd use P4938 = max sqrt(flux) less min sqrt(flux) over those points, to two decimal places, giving 0.46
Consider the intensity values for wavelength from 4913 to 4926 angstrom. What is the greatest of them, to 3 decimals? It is 3.640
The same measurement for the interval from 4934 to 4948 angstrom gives 3.582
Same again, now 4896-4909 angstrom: 3.557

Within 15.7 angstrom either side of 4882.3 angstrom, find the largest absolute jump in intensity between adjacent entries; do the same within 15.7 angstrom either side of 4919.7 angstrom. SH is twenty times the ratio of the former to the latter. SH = 18.6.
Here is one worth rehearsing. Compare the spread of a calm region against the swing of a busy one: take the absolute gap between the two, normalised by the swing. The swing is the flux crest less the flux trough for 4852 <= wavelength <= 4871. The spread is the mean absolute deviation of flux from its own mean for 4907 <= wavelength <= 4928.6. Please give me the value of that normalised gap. 0.76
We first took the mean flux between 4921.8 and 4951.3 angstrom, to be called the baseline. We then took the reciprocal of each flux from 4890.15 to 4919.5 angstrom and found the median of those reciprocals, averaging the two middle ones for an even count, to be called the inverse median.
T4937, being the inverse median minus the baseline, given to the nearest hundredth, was -2.95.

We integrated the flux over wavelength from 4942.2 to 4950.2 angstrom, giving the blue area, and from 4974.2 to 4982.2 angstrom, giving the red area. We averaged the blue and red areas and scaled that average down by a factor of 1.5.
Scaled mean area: 18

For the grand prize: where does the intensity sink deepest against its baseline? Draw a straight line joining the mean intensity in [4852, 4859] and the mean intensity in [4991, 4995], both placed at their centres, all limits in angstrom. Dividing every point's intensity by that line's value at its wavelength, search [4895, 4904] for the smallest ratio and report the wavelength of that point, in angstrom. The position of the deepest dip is 4903.12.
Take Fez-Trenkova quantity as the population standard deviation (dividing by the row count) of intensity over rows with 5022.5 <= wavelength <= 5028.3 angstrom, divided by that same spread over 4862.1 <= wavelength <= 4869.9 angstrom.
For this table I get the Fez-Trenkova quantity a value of 2.0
